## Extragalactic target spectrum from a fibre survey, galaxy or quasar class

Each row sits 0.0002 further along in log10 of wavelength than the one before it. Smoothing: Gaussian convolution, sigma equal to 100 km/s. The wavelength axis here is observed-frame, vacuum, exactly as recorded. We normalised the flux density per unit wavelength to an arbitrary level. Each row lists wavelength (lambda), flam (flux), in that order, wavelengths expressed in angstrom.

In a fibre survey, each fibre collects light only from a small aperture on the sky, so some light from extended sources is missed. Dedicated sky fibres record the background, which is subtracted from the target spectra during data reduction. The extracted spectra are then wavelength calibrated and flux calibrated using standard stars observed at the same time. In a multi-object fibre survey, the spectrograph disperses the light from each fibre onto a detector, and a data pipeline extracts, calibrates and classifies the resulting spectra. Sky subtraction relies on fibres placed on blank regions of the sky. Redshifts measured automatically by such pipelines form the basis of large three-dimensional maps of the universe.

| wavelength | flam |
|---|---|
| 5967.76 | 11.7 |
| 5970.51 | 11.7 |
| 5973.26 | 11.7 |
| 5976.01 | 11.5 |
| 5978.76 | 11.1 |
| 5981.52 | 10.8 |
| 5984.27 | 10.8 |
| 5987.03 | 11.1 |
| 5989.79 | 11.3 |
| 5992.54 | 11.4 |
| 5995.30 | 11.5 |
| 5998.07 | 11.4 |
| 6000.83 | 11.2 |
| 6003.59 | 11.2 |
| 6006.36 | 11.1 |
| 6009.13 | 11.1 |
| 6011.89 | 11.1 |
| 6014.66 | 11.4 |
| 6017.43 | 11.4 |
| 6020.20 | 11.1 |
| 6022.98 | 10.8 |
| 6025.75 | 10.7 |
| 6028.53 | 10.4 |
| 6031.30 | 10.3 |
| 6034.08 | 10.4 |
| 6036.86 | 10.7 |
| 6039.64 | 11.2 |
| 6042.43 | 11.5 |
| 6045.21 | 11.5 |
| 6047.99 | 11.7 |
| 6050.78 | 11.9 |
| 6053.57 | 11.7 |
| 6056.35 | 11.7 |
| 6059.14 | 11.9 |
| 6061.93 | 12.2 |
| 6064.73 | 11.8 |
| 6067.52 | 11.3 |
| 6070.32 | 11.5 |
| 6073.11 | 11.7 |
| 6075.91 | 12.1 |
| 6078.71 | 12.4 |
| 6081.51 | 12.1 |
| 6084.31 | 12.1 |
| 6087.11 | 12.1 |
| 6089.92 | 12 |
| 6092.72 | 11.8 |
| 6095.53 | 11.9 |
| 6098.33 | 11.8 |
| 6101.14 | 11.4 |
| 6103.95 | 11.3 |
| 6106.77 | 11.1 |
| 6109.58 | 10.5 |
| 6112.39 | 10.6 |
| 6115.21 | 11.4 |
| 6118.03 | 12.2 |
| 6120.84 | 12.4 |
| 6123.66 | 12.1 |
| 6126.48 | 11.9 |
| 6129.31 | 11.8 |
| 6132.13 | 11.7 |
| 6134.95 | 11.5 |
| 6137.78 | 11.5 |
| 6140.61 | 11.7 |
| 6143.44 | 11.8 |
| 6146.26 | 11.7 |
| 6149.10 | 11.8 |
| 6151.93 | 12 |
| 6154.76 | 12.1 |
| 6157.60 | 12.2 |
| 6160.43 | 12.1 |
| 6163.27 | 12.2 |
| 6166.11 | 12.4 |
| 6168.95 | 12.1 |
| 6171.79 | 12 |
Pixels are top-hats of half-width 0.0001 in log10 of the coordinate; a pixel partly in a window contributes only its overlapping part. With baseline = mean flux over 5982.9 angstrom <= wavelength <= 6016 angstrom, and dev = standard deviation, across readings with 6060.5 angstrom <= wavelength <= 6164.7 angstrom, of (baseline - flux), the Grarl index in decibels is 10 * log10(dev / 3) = -8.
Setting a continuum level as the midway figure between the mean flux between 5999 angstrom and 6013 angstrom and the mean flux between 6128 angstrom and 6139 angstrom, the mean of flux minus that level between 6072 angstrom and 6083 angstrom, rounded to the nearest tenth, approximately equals 0.7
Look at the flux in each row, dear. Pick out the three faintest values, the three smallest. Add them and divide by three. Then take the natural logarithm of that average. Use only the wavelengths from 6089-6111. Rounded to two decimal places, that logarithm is 2.39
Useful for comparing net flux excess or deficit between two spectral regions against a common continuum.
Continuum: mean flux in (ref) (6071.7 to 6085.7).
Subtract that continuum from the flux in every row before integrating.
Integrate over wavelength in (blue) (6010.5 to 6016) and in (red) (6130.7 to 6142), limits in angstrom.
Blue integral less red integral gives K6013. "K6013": 1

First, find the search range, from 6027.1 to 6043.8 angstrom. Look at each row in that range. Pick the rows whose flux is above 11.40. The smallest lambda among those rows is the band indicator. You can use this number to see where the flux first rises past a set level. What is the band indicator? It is 6042.43 angstrom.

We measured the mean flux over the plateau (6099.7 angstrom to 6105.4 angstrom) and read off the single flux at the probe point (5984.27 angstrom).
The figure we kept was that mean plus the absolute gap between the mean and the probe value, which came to 11.9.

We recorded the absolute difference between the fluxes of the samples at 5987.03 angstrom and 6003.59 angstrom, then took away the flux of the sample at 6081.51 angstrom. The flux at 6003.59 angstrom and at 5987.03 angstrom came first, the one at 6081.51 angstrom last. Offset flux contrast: -12.0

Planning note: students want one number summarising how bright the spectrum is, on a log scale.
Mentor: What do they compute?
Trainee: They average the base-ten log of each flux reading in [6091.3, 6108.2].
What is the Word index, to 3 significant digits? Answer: 1.06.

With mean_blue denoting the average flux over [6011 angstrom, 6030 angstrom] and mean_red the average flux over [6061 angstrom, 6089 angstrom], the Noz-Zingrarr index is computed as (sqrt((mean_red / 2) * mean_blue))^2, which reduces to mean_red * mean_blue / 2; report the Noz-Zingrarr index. 65.5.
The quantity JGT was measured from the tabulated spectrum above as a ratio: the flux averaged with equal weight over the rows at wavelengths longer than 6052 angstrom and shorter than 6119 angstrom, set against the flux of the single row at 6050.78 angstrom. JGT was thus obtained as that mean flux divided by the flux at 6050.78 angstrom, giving 0.98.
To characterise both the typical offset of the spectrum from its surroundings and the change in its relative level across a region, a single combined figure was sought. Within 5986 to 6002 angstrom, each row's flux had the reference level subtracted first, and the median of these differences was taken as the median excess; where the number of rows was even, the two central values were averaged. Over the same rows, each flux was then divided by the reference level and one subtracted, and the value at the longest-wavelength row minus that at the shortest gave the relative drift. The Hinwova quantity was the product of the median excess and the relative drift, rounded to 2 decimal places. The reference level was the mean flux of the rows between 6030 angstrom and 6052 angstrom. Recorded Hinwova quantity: 0.00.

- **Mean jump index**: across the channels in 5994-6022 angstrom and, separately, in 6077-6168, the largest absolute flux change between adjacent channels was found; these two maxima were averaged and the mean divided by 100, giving 0.0055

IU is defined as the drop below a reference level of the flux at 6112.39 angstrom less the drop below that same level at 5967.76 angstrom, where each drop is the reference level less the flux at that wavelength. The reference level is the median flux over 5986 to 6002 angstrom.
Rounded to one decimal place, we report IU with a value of 1.1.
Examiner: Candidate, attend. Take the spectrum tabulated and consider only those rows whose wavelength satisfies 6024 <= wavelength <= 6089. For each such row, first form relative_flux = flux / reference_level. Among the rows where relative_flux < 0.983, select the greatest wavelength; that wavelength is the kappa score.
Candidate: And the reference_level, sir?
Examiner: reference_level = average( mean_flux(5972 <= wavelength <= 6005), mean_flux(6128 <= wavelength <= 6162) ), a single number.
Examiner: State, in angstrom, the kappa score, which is 6067.52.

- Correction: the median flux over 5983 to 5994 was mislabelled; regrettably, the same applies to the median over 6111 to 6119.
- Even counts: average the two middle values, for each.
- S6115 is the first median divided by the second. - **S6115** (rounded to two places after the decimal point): 0.98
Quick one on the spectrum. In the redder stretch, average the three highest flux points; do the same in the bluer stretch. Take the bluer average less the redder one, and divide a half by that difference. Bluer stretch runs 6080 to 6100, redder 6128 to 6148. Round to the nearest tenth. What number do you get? 1.5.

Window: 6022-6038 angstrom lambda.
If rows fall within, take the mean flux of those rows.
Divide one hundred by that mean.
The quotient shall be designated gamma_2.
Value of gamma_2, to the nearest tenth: 9.5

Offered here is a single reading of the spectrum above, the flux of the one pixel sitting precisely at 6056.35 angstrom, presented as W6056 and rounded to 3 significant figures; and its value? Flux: 11.7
